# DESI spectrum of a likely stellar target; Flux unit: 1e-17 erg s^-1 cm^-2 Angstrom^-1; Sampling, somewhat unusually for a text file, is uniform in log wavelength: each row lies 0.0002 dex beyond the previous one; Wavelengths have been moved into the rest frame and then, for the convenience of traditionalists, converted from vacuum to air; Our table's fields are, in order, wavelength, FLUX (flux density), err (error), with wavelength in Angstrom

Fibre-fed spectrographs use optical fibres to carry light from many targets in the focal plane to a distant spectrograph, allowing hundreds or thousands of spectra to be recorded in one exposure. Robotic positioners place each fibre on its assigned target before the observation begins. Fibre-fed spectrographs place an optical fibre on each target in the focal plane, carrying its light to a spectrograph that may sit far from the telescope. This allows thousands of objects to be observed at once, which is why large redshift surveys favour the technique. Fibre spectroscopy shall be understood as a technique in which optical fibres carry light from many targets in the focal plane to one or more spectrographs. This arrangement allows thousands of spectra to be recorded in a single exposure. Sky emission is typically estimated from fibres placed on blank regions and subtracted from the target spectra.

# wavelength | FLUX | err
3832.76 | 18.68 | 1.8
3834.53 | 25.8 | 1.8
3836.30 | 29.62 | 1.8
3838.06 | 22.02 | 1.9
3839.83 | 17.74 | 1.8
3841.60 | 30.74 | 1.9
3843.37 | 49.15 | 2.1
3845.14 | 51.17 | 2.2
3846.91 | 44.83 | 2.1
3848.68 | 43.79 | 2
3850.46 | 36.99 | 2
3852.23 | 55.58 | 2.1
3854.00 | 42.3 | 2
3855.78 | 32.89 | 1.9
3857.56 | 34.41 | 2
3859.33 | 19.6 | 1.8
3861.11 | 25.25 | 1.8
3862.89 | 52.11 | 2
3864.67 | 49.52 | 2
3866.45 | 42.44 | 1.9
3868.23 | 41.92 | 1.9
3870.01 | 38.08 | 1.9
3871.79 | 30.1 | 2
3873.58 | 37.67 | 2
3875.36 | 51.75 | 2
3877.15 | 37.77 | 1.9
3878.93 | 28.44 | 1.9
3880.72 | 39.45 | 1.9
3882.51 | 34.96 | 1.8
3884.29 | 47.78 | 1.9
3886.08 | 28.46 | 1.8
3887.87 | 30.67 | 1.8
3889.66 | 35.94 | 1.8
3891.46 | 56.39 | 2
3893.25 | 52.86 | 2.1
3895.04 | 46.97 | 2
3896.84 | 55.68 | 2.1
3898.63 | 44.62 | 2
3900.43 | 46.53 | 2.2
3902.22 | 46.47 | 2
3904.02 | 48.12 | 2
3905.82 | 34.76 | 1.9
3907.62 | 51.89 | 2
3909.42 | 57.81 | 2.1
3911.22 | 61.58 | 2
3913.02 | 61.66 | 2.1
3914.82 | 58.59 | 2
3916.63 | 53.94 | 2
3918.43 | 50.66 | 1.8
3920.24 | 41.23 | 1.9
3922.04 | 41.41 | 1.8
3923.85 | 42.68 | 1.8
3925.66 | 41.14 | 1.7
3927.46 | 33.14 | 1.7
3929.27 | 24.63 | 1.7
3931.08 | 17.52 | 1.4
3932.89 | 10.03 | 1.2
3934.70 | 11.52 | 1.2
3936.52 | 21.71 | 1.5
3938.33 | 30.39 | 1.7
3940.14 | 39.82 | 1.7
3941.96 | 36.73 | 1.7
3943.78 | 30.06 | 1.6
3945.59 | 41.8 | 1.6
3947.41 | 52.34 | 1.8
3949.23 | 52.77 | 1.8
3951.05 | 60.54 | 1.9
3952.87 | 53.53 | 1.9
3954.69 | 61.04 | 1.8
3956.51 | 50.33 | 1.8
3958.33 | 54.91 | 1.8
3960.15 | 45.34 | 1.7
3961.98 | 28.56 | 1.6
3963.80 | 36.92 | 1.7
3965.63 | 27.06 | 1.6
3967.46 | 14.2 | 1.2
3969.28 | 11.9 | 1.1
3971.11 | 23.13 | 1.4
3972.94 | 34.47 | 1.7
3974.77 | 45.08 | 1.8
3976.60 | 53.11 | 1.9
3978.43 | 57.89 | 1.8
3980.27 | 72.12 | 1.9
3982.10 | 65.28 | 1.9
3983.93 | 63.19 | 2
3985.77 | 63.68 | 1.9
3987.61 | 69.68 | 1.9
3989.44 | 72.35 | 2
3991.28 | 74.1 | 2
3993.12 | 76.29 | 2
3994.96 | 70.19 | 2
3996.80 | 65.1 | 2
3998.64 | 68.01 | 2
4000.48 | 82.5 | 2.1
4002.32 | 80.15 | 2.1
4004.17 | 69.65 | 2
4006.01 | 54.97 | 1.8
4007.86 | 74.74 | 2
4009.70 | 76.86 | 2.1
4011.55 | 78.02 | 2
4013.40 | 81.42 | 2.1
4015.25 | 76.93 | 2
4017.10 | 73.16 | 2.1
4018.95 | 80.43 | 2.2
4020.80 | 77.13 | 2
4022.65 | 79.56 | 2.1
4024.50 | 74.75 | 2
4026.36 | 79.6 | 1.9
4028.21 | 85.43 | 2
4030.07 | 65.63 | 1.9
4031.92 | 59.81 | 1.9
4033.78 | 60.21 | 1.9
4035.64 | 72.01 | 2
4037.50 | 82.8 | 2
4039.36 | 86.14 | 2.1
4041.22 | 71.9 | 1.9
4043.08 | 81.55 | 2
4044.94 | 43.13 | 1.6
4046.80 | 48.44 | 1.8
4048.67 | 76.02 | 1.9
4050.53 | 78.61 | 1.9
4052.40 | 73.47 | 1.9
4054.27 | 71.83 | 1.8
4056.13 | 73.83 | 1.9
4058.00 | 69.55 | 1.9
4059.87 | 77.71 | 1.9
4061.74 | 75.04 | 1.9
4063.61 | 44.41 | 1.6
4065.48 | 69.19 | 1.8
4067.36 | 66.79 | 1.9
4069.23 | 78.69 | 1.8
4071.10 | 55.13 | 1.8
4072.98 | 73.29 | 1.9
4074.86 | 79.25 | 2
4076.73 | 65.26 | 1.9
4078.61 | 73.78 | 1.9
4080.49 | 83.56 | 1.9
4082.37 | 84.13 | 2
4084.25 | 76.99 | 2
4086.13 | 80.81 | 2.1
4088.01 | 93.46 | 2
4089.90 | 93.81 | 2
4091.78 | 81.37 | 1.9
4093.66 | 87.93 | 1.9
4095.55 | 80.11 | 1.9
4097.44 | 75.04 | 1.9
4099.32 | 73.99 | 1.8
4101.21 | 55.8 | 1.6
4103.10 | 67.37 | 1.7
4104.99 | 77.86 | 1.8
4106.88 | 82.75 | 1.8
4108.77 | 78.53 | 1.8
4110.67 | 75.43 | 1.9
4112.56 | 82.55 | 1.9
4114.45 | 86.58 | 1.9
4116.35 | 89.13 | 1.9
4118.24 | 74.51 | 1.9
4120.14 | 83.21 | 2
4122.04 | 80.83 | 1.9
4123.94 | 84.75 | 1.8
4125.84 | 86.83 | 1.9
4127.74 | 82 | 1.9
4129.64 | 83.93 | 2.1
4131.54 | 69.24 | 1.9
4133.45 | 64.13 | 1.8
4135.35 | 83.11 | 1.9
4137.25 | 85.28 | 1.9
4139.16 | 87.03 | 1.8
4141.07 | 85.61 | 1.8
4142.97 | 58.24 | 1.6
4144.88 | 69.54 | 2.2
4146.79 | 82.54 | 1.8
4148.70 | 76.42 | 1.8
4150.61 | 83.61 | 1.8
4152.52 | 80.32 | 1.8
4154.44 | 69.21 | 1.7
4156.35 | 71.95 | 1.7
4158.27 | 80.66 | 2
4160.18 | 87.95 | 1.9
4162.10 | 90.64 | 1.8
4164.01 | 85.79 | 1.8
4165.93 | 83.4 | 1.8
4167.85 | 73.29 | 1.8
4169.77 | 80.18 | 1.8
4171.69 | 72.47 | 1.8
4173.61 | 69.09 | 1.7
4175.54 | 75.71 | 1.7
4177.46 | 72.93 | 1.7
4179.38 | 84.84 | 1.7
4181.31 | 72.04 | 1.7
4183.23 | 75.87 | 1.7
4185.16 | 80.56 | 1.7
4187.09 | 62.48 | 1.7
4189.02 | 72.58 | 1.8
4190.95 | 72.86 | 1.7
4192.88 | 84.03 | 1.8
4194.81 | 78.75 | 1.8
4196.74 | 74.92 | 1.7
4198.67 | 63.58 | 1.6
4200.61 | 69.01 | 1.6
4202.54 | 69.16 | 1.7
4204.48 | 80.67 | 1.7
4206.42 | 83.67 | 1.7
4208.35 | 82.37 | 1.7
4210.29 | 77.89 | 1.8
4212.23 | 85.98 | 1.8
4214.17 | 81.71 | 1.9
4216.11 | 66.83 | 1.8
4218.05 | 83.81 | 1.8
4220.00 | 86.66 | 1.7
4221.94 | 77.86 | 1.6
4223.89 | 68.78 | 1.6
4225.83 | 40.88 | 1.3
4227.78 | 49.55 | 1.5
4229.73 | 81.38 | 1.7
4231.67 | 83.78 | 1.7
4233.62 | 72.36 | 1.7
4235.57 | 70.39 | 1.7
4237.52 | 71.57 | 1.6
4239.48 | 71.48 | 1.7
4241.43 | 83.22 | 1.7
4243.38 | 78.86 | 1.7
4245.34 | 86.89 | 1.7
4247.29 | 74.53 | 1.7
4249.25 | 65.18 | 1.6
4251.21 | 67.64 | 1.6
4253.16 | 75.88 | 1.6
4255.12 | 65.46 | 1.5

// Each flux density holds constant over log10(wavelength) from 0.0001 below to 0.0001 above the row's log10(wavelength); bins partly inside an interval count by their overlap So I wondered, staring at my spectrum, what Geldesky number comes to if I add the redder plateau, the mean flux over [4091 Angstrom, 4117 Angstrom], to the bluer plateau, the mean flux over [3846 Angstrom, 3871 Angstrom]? 118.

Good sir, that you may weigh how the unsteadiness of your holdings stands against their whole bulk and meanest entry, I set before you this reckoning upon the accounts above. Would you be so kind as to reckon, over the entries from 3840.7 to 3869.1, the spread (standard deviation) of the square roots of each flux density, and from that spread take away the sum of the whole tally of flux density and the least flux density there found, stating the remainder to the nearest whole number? -671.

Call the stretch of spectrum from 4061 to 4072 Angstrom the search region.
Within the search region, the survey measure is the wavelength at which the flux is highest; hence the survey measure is 4069.23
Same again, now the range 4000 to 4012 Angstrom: 4000.48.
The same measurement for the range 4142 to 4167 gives 4162.10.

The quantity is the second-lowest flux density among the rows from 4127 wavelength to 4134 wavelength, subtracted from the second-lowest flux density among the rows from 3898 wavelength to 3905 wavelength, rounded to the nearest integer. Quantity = -23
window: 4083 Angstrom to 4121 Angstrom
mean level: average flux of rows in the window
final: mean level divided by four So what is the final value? 20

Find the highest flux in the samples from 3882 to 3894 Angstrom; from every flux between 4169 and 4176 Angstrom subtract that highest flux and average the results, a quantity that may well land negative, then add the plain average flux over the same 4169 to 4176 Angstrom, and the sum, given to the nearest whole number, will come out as 92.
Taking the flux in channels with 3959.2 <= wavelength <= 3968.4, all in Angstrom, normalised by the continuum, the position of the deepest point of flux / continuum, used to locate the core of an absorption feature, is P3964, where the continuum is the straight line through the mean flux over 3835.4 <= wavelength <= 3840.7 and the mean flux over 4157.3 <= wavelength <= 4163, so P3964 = 3967.46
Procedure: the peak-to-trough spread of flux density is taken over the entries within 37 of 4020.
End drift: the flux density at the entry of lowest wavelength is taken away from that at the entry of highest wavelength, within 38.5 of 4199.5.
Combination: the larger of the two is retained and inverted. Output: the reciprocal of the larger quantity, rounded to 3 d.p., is 0.023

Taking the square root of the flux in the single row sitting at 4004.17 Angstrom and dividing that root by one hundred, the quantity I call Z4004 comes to 0.083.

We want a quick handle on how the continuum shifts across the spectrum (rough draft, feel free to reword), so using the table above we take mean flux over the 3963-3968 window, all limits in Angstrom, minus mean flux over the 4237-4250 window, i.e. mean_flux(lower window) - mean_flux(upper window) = -50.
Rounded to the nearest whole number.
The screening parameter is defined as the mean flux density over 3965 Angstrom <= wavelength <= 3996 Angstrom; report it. 53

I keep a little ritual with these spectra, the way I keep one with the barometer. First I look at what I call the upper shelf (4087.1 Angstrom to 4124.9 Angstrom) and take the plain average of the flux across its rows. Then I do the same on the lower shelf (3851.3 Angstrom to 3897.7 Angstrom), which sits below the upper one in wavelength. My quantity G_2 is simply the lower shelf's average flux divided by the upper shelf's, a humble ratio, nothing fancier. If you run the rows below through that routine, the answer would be 0.50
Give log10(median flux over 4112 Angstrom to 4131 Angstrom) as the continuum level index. 1.92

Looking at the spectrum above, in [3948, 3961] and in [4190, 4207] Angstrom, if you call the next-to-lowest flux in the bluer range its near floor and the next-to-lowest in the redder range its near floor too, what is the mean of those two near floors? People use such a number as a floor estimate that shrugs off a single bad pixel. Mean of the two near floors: 60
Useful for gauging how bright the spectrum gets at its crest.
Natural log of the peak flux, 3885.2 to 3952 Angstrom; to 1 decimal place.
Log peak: 4.1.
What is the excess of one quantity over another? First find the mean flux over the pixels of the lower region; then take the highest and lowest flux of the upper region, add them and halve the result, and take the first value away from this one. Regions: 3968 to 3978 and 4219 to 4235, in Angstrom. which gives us 30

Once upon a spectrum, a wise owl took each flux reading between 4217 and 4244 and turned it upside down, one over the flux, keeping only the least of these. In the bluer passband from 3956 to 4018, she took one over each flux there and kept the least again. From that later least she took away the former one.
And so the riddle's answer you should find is 0.0006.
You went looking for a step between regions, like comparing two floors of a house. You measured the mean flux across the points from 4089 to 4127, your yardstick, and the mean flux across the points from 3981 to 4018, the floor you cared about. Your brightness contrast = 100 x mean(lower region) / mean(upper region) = 90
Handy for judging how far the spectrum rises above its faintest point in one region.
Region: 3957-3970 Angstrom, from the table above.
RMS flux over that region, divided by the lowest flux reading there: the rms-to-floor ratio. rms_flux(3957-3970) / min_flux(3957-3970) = 2.90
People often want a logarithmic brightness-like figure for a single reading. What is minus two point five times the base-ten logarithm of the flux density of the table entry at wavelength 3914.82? -4.4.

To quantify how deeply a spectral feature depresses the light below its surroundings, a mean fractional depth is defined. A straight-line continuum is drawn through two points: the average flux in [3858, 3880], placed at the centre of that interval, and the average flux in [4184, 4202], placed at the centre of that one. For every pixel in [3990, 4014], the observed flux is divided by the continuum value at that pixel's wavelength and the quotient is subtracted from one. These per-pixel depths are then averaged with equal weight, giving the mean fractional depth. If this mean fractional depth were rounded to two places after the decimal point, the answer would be -0.40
